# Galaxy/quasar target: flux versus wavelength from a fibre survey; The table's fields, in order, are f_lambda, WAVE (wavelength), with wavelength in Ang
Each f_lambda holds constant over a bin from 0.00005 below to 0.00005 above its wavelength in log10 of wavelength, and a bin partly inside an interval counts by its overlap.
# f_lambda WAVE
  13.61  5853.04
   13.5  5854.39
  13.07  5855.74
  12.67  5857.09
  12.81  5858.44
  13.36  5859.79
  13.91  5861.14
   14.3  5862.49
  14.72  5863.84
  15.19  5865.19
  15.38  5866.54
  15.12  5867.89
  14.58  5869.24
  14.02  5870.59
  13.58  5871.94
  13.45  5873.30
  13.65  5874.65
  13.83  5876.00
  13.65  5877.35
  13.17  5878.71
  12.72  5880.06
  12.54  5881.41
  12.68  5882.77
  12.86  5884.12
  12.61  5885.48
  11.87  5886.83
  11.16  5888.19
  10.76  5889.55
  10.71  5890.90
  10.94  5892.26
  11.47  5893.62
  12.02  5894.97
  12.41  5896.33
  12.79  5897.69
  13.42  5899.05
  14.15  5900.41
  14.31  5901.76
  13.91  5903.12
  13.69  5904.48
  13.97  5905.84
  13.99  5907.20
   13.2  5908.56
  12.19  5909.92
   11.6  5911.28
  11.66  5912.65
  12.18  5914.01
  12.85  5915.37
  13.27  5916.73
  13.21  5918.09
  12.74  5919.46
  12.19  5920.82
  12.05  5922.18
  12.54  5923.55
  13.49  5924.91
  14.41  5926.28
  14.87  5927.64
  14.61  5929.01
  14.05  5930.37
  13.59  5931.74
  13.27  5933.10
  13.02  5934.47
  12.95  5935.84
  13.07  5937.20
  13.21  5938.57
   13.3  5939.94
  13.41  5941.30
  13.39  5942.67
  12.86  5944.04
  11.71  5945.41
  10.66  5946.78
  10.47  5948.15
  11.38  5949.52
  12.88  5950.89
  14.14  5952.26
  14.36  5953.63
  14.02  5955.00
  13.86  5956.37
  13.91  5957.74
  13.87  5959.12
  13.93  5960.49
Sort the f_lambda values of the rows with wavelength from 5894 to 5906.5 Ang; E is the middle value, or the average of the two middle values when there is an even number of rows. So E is 13.7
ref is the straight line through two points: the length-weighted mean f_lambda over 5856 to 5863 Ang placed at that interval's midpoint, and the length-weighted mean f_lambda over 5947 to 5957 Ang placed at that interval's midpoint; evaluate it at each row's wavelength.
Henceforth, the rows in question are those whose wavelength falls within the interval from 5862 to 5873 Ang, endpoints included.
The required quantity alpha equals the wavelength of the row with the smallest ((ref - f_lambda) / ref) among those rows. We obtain 5866.54 Ang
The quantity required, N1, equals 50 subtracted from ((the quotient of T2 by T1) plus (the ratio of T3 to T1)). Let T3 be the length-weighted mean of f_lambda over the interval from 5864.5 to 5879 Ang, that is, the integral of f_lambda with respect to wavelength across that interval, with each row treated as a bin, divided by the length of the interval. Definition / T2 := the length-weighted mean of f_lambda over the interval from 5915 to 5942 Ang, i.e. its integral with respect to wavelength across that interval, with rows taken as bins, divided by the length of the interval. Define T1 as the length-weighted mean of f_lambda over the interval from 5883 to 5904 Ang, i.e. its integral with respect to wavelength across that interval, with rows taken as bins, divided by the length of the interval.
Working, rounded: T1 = 12.4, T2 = 13.3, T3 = 14.2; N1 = -47.8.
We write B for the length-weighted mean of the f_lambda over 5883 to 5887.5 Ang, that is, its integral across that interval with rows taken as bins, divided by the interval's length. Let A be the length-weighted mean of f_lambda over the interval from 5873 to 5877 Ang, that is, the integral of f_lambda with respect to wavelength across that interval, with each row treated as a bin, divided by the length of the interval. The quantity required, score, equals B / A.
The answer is 0.91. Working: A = 13.7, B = 12.5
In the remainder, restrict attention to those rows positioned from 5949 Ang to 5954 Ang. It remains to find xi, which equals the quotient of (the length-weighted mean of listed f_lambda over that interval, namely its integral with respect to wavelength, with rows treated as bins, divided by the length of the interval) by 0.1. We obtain 132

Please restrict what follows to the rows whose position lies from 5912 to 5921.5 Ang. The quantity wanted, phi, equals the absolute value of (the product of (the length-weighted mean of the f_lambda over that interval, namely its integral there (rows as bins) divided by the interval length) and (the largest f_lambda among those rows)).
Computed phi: 167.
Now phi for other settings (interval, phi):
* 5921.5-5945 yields 199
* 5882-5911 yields 180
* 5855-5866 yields 209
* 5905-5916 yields 178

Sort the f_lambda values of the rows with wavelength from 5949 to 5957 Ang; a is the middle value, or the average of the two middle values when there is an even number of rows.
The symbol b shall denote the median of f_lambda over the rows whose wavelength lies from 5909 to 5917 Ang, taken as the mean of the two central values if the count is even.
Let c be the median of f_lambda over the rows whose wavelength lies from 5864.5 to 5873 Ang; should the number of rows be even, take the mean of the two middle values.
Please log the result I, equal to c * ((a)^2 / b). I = 237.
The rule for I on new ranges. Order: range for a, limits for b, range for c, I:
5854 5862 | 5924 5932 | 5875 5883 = 159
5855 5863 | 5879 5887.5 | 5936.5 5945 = 183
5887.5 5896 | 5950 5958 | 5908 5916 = 107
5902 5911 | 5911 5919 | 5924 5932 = 217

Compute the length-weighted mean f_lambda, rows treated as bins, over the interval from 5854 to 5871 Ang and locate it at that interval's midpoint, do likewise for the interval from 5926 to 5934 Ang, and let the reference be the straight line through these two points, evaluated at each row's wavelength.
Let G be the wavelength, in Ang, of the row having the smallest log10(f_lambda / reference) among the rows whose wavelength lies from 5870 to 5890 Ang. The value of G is 5889.55 Ang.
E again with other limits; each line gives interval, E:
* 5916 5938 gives 13.2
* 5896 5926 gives 13.0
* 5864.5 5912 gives 13.2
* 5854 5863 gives 13.4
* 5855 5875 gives 13.9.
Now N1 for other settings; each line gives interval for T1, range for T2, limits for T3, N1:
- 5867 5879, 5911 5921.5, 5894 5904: -48.2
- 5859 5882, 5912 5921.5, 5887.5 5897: -48.3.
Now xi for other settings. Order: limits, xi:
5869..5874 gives 138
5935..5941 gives 132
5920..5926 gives 127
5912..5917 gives 124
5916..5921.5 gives 129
